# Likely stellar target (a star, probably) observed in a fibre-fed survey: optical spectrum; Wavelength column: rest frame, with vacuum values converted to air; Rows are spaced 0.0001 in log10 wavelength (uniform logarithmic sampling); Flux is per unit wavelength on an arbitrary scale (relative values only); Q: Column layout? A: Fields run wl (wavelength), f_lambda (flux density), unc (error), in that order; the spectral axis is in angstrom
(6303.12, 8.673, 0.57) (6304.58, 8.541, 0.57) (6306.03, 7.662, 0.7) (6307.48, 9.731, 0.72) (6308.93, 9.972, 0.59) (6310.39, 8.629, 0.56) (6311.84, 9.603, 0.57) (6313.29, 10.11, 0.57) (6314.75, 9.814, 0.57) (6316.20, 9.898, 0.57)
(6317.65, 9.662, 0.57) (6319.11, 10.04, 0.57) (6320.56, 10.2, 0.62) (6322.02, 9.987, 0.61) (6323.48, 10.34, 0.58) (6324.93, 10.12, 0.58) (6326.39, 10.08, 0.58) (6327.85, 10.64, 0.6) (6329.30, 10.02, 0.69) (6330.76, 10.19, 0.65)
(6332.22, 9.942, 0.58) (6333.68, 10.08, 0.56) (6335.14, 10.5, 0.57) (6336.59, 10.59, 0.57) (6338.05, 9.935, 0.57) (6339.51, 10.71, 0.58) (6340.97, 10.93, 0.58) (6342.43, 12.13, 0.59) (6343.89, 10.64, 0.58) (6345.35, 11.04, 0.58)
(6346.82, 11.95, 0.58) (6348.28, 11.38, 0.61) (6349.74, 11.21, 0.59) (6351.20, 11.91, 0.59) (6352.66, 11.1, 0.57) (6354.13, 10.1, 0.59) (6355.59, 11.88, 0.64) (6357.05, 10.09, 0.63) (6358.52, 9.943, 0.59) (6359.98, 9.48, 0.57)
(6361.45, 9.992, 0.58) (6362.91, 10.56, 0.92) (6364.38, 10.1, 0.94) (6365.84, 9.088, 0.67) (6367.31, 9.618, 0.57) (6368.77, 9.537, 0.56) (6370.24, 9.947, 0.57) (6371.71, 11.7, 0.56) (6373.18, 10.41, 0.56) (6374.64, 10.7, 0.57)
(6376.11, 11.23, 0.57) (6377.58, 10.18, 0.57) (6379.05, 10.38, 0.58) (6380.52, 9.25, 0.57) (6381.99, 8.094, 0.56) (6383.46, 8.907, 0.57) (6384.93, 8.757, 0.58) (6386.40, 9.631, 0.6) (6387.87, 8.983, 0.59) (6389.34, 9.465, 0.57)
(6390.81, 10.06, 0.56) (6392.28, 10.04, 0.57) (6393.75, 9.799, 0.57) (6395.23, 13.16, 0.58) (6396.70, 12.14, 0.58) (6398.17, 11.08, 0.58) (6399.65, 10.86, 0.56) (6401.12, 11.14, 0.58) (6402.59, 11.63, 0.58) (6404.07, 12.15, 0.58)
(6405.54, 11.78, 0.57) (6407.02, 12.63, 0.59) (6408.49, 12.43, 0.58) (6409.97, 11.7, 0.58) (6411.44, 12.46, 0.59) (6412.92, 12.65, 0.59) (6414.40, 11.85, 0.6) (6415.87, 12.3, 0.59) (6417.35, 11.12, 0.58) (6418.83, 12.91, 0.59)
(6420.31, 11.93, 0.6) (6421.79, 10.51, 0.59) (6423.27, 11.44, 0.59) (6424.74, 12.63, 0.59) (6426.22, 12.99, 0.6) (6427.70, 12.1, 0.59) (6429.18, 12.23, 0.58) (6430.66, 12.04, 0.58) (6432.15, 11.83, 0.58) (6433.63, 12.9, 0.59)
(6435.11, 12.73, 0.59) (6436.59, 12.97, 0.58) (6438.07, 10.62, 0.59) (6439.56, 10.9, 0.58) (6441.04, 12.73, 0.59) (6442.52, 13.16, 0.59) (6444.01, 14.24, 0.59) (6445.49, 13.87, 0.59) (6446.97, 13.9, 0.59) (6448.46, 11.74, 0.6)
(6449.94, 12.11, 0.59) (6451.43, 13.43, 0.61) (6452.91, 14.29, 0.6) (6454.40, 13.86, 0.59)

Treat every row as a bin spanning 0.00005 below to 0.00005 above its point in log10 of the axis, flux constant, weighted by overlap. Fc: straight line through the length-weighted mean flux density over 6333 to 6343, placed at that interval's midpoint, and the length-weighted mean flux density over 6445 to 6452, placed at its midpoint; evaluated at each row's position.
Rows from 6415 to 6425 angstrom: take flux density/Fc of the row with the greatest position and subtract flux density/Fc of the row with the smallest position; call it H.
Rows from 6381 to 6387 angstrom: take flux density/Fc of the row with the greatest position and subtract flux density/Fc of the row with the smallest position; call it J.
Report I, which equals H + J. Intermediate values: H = 0.01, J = 0.13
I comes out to 0.14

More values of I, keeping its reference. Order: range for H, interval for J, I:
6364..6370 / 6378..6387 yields -0.13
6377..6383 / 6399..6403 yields -0.13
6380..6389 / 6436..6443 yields -0.03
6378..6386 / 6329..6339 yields -0.17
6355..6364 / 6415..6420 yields -0.09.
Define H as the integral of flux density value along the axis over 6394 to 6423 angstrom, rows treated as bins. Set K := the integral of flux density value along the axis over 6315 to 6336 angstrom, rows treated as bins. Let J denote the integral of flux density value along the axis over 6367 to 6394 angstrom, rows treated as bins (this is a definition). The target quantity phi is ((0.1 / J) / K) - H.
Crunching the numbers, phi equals -344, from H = 344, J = 265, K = 213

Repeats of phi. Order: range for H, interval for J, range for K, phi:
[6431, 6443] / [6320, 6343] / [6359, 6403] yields -146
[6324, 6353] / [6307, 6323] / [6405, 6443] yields -312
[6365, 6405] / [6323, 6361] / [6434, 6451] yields -412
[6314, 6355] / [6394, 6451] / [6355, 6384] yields -432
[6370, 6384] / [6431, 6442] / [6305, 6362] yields -141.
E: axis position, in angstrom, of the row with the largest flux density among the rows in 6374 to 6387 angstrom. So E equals 6376.11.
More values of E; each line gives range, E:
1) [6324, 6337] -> 6327.85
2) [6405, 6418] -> 6412.92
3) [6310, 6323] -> 6320.56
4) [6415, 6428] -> 6426.22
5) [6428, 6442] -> 6436.59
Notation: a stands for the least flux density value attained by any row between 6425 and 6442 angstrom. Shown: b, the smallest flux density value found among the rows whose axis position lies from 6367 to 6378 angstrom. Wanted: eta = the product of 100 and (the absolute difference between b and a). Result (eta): 108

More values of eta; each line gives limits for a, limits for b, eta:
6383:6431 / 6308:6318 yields 13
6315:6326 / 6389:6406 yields 20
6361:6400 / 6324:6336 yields 185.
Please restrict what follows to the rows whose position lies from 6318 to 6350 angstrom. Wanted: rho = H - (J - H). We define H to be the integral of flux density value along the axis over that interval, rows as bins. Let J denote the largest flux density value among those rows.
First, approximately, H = 338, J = 12.13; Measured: 663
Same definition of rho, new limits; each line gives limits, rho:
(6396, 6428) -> 750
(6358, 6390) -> 617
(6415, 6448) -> 801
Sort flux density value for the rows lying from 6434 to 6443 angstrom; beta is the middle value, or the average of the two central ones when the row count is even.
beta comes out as 12.7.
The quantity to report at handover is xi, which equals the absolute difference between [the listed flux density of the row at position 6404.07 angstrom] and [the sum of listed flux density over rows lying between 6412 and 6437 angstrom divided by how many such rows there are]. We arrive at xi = 0.0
